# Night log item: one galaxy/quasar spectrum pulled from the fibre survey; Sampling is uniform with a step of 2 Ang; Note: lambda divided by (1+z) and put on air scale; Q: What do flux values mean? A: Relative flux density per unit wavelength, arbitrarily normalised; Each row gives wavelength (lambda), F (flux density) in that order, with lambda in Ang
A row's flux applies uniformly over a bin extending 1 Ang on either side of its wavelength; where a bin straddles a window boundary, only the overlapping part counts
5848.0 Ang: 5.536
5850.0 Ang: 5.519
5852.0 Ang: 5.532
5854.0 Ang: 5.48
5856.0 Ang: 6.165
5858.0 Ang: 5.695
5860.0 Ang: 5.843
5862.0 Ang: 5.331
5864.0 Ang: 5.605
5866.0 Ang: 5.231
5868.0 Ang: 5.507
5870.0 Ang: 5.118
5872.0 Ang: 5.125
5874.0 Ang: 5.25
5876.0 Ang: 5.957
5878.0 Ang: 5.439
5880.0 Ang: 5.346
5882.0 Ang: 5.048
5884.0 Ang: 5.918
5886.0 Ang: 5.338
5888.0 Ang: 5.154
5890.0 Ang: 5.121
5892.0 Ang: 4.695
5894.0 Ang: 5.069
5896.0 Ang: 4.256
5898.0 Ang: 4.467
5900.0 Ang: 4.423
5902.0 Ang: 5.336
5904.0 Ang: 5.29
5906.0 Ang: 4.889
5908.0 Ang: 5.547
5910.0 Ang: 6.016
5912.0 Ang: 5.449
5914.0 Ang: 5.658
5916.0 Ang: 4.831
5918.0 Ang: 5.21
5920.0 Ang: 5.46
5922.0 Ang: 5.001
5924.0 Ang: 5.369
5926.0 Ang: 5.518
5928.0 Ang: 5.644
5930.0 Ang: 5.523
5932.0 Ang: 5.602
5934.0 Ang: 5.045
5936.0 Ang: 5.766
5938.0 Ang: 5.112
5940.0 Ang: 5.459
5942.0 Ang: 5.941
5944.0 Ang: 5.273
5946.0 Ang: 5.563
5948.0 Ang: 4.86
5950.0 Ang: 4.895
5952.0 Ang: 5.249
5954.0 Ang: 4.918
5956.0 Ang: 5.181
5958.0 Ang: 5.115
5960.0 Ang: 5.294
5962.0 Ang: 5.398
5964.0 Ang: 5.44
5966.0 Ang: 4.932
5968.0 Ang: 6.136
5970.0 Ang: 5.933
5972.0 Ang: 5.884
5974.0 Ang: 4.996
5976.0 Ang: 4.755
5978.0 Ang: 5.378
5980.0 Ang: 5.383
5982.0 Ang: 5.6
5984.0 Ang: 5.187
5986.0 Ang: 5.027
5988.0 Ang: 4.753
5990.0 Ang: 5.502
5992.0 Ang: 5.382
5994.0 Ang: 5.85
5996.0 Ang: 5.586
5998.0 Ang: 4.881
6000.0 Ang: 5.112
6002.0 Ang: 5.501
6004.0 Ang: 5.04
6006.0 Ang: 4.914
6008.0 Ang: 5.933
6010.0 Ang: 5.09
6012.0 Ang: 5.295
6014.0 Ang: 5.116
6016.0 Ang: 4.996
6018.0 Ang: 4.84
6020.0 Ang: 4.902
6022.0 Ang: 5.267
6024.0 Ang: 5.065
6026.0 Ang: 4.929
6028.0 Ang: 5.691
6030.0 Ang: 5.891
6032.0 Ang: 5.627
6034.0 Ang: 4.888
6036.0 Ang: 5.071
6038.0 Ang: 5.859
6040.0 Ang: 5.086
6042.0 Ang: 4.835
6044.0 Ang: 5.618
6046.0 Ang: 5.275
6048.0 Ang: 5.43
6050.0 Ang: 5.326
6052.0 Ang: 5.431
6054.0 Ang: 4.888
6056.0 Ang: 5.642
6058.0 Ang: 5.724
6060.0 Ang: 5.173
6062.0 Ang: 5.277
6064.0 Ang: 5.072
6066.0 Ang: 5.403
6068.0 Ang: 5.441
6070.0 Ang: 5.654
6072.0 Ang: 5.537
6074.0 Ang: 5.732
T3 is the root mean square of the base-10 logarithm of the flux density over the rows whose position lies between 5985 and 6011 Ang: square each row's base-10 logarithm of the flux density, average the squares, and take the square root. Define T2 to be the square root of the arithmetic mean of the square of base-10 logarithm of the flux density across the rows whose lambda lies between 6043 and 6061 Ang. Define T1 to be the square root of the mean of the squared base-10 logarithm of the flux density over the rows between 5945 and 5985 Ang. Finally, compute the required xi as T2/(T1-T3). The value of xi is 297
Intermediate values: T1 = 0.724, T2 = 0.731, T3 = 0.722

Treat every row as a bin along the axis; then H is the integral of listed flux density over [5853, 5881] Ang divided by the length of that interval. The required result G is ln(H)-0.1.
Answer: 1.61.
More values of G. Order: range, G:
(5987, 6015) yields 1.56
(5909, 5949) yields 1.59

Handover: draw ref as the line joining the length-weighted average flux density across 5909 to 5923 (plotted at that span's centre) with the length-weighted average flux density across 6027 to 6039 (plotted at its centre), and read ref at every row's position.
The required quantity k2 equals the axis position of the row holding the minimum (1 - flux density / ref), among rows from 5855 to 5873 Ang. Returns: 5856.0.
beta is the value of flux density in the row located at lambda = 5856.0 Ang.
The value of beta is 6.165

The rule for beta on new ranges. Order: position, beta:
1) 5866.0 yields 5.231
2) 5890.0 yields 5.121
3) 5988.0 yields 4.753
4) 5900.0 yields 4.423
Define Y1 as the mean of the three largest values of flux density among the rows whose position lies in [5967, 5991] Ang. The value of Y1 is 5.98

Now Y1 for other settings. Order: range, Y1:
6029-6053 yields 5.79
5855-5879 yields 5.99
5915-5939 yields 5.67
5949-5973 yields 5.98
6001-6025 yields 5.58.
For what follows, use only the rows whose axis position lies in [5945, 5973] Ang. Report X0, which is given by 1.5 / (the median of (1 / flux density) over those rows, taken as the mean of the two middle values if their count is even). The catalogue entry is 7.91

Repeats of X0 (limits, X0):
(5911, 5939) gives 8.18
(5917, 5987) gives 8.05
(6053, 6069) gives 8.01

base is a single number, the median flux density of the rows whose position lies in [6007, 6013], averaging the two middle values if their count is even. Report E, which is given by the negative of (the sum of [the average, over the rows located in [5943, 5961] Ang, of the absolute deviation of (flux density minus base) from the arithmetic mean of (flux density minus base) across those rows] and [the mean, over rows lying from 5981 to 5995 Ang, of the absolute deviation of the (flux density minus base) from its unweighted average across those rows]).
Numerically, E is -0.47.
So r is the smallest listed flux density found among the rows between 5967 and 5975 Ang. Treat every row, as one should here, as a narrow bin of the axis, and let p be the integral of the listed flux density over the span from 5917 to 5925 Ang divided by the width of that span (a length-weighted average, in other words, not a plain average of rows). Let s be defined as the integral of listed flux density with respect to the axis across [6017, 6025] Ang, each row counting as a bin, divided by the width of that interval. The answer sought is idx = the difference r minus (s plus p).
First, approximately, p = 5.26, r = 4.996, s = 5.02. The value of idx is -5.3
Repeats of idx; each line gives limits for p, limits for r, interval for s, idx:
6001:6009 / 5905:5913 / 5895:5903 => -5.1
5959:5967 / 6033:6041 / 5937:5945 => -5.8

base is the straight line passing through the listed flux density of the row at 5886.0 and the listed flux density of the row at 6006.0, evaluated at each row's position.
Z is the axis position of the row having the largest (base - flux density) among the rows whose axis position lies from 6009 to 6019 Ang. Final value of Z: 6018.0 Ang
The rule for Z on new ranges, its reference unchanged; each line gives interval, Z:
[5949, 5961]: 5950.0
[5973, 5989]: 5976.0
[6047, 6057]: 6054.0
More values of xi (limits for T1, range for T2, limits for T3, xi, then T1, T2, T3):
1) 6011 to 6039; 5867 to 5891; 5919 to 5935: -58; 0.719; 0.729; 0.732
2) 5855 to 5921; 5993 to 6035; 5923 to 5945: -48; 0.723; 0.720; 0.738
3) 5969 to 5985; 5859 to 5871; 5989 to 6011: 207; 0.731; 0.735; 0.728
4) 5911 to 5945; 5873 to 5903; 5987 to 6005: 76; 0.732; 0.709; 0.723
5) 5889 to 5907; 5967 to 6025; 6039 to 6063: -18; 0.684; 0.723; 0.725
